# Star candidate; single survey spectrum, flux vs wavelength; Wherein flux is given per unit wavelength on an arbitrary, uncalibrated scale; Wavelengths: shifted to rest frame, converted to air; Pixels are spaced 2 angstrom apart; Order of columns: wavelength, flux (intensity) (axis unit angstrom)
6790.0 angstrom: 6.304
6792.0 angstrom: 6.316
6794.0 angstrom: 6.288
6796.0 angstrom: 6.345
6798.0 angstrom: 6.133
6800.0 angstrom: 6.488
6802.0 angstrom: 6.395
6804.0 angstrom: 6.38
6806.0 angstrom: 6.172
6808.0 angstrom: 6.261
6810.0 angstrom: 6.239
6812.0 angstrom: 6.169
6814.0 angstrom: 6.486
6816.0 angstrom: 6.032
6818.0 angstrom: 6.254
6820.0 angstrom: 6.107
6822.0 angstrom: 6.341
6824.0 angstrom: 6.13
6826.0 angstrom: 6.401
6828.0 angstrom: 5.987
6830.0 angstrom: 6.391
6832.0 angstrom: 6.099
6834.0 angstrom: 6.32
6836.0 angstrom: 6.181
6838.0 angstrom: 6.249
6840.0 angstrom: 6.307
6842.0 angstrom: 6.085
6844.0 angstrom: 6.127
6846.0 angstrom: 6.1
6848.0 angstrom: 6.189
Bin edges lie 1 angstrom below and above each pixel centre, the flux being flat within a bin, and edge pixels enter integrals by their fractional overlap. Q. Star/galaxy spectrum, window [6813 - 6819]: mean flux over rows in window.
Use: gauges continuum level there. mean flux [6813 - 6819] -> 6.26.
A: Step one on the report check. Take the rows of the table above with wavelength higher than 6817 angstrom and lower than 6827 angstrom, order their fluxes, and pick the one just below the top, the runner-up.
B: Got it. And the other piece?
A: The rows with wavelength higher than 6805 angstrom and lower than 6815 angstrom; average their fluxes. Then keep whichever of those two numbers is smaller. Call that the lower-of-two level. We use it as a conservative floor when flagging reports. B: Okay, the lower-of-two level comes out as 6.27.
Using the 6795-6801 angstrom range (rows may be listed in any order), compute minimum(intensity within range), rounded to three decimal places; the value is 6.133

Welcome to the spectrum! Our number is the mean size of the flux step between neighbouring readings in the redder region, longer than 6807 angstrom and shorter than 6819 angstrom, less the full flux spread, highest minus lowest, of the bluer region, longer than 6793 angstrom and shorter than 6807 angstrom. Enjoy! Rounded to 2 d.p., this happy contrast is -0.14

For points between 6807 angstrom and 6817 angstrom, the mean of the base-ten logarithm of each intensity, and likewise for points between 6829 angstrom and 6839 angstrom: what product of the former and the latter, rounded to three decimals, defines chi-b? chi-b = 0.632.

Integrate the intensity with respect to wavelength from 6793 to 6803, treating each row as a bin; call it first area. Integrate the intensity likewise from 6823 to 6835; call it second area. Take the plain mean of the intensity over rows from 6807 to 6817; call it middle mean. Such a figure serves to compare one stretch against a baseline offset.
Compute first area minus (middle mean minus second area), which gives 132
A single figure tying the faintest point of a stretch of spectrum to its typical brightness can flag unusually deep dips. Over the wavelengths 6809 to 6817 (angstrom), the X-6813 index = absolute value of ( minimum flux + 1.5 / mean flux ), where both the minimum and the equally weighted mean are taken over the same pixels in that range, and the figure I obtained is 6.273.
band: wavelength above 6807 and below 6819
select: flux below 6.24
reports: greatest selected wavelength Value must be 6816.0 angstrom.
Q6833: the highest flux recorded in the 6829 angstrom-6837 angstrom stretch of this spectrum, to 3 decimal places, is 6.391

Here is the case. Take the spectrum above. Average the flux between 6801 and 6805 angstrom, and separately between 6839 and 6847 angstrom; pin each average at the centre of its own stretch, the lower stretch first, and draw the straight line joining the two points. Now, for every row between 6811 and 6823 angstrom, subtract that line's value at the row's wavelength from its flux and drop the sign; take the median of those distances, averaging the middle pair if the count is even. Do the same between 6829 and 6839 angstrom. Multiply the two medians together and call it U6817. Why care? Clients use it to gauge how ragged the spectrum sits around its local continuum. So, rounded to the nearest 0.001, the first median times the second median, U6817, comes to 0.019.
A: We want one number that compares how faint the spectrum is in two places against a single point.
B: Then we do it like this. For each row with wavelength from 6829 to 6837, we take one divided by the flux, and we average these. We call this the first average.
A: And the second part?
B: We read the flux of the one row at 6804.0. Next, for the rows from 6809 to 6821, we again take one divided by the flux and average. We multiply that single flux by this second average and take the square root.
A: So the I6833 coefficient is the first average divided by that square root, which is 0.1580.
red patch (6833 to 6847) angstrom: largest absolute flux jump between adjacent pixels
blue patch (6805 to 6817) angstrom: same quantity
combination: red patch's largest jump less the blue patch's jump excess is -0.23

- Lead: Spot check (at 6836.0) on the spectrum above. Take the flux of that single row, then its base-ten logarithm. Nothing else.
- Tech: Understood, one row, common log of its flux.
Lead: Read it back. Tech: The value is 0.791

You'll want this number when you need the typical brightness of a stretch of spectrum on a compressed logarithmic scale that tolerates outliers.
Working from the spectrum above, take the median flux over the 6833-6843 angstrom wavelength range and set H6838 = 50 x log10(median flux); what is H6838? 39.79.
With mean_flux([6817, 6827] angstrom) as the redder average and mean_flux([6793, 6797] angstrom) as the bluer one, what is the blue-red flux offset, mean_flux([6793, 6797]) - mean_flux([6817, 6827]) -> 0.07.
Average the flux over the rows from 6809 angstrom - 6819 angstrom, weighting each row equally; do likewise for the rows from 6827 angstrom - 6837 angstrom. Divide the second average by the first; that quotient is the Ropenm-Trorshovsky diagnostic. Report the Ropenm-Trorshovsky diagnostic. 0.994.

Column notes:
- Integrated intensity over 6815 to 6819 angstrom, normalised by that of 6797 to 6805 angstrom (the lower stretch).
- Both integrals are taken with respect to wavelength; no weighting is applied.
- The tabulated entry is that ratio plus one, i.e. 1.48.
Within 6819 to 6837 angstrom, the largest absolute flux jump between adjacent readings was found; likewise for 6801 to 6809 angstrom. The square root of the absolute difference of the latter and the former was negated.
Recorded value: -0.45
